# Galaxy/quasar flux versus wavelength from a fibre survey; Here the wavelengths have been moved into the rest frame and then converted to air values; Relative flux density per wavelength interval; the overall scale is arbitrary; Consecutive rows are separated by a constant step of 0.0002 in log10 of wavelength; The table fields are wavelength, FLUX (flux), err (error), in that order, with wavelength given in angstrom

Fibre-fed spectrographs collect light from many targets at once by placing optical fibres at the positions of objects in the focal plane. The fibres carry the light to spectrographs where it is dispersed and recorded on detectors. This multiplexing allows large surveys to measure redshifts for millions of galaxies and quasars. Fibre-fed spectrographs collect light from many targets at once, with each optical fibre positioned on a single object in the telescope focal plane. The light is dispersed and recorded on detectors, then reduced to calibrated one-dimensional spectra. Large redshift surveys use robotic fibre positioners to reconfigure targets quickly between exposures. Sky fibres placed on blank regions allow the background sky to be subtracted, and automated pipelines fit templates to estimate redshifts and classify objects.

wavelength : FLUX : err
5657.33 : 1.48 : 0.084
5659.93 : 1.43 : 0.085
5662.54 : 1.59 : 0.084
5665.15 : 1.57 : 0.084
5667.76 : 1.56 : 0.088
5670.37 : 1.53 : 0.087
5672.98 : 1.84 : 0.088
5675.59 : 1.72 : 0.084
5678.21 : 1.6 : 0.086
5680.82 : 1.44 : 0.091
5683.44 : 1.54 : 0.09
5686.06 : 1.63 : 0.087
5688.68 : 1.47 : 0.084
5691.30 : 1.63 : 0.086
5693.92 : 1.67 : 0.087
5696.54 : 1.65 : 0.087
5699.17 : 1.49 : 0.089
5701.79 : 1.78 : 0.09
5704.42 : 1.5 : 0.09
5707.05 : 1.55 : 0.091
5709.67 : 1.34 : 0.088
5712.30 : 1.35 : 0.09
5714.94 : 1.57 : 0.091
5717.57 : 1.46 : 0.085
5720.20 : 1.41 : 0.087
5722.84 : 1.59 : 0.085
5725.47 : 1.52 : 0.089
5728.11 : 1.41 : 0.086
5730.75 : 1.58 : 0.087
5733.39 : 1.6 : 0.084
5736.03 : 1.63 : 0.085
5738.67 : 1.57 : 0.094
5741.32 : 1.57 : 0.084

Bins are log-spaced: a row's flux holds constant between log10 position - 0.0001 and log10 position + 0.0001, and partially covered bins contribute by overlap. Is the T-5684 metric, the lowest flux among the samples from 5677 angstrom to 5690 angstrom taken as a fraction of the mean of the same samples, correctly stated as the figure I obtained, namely 0.938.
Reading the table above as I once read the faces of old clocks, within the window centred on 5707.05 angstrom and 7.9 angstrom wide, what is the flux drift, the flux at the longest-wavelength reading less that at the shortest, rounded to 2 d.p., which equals -0.16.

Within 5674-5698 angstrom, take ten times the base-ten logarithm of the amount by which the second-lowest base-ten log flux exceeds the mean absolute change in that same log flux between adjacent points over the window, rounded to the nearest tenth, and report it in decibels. -8.6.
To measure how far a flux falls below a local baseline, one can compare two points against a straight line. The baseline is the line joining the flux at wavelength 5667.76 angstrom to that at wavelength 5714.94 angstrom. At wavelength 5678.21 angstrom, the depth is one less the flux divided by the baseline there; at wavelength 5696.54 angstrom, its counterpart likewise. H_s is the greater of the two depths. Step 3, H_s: -0.024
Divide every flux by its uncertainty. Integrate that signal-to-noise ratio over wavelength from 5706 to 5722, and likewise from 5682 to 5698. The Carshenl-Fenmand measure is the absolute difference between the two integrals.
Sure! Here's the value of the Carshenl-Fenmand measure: 32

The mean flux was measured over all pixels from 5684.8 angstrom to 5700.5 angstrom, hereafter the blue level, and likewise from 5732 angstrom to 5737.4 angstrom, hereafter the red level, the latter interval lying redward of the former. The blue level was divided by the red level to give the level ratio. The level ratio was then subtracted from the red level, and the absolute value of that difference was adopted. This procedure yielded 0.630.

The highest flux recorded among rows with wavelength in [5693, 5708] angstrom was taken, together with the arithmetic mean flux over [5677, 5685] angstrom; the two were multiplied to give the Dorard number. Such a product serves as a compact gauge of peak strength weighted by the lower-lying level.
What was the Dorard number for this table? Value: 2.72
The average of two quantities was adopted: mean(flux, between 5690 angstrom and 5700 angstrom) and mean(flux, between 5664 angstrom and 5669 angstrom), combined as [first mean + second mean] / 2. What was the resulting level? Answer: 1.59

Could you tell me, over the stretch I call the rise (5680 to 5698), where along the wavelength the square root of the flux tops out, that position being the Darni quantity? 5693.92 angstrom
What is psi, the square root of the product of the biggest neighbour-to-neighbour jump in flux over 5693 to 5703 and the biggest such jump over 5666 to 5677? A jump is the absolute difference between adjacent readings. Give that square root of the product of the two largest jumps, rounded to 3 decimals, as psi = 0.300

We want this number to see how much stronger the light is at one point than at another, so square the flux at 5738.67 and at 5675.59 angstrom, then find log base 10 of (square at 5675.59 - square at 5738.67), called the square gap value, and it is -0.31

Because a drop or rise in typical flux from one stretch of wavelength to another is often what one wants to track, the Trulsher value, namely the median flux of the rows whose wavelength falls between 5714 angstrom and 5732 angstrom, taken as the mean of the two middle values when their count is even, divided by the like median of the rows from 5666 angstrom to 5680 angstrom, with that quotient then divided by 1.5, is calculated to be 0.63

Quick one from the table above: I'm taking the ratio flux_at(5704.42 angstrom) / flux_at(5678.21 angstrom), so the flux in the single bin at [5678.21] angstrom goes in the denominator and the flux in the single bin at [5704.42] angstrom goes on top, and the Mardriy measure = 0.94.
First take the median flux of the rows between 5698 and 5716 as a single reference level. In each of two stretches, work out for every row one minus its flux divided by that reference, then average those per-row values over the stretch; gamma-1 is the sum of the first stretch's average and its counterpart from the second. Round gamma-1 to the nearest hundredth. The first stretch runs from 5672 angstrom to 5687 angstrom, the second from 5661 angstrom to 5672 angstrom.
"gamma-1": -0.13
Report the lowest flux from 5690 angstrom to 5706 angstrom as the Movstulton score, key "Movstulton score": 1.49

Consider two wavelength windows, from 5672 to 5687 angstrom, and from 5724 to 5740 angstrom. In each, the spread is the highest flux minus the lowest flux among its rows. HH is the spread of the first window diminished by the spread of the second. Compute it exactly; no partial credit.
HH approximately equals 0.18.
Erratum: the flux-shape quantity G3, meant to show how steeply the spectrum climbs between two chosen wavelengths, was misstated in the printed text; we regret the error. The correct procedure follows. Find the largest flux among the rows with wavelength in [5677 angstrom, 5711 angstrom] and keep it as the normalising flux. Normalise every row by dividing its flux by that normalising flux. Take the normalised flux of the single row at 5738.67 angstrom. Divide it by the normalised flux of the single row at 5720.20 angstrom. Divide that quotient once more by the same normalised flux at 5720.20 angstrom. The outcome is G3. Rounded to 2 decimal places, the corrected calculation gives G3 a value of 1.41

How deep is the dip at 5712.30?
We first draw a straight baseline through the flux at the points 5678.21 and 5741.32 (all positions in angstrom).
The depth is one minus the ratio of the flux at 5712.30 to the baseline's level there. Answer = 0.15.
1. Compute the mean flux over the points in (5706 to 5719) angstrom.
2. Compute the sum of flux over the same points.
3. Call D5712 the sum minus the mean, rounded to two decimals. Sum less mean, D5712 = 5.82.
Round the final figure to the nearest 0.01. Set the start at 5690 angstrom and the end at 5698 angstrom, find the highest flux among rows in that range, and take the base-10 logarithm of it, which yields 0.22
